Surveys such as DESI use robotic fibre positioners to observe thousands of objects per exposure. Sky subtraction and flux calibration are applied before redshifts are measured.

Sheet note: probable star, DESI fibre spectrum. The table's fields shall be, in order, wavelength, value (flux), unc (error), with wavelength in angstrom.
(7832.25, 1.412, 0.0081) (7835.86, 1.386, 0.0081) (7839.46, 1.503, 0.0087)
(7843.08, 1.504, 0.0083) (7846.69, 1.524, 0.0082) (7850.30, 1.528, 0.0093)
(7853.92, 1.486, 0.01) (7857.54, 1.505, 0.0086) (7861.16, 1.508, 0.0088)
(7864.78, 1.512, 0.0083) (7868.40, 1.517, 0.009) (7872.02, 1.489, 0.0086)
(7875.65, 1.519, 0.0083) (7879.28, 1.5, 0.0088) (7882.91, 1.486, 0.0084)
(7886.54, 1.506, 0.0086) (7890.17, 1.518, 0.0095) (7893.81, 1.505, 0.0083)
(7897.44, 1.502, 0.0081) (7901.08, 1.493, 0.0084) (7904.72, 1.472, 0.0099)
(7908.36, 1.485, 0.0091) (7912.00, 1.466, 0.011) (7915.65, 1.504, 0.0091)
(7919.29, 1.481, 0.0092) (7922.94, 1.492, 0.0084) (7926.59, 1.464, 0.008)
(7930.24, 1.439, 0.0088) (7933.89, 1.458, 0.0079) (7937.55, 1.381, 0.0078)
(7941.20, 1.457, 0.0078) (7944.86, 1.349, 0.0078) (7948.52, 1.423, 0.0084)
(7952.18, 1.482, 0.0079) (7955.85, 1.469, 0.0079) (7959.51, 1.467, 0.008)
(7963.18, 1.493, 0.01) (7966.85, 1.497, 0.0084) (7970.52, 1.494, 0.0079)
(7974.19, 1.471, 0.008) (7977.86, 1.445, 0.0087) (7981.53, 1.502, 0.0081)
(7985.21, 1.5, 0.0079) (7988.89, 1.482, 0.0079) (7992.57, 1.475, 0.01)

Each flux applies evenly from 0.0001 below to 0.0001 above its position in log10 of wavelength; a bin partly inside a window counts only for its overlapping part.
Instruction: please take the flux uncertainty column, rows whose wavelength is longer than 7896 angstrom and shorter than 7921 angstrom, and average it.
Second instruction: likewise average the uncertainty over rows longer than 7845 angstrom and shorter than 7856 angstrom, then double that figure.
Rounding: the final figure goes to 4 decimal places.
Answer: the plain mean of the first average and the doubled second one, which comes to 0.0138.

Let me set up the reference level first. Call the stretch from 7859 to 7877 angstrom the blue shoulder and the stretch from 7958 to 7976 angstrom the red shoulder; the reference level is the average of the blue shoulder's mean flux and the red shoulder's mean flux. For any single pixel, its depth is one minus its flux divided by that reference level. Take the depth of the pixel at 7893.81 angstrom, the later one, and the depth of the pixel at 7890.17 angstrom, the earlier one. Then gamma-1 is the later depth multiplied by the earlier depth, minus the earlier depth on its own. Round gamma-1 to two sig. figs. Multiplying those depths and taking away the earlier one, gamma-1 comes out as 0.014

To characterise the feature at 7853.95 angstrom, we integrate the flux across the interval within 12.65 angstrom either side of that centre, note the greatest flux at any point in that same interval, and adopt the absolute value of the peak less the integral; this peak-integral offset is 36.7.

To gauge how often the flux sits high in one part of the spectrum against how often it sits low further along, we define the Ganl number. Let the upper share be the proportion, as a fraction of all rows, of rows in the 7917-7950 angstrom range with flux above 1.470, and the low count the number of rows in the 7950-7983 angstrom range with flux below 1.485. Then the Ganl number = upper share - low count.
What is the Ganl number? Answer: -4.8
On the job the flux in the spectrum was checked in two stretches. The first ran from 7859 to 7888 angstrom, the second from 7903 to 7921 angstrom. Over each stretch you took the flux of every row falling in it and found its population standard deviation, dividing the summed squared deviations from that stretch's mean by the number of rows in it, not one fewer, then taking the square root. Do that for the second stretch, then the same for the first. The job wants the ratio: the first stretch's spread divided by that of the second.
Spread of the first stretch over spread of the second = 0.87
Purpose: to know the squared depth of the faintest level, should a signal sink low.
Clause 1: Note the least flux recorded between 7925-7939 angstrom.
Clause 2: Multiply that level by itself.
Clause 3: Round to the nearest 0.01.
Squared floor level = 1.91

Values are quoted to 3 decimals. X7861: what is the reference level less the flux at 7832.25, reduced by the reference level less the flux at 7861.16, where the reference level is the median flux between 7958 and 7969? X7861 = 0.096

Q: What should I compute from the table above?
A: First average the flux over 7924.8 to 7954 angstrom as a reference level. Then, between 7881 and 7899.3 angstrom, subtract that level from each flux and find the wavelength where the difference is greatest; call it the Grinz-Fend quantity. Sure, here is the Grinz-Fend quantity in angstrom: 7890.17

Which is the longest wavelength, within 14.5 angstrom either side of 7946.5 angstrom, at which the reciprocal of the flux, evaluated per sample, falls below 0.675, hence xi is 7952.18 angstrom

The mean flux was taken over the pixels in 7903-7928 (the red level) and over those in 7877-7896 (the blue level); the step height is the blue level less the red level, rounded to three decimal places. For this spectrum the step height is 0.022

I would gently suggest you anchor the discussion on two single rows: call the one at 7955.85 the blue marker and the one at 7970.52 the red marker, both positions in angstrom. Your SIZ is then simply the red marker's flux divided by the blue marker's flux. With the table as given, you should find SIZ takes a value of 1.02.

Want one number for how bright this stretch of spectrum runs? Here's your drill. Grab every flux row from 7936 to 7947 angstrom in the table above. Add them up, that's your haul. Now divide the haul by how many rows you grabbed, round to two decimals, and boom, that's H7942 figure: 1.40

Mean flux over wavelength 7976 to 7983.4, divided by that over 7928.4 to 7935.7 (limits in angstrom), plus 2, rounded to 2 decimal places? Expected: 3.02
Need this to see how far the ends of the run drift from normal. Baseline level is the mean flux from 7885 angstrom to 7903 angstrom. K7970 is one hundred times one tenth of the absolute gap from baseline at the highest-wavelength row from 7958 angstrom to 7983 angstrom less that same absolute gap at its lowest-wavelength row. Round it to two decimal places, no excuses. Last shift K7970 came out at -0.35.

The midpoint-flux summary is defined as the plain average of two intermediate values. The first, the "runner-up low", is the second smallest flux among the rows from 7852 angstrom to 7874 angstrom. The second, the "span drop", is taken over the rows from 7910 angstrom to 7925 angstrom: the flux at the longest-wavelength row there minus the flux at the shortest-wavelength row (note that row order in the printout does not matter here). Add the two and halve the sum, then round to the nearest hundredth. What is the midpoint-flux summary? 0.76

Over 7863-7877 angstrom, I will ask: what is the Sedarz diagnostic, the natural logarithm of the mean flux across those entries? 0.412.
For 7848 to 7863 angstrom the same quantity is 0.410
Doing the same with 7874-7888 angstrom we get 0.407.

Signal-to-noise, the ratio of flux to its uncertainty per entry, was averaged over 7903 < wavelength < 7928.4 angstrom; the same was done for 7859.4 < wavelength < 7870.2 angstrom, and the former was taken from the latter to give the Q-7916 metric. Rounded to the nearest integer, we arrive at 12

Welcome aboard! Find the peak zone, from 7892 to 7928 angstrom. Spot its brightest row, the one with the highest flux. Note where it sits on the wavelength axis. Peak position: 7893.81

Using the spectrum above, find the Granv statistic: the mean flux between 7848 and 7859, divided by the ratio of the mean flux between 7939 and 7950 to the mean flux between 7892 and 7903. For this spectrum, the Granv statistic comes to 1.60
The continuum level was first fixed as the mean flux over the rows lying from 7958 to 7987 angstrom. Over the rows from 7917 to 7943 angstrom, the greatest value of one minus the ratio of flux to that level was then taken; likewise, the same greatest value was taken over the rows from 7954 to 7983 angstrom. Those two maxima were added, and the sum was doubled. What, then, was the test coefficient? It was 0.19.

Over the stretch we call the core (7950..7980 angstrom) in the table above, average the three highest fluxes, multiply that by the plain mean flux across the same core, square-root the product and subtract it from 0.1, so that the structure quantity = -1.39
